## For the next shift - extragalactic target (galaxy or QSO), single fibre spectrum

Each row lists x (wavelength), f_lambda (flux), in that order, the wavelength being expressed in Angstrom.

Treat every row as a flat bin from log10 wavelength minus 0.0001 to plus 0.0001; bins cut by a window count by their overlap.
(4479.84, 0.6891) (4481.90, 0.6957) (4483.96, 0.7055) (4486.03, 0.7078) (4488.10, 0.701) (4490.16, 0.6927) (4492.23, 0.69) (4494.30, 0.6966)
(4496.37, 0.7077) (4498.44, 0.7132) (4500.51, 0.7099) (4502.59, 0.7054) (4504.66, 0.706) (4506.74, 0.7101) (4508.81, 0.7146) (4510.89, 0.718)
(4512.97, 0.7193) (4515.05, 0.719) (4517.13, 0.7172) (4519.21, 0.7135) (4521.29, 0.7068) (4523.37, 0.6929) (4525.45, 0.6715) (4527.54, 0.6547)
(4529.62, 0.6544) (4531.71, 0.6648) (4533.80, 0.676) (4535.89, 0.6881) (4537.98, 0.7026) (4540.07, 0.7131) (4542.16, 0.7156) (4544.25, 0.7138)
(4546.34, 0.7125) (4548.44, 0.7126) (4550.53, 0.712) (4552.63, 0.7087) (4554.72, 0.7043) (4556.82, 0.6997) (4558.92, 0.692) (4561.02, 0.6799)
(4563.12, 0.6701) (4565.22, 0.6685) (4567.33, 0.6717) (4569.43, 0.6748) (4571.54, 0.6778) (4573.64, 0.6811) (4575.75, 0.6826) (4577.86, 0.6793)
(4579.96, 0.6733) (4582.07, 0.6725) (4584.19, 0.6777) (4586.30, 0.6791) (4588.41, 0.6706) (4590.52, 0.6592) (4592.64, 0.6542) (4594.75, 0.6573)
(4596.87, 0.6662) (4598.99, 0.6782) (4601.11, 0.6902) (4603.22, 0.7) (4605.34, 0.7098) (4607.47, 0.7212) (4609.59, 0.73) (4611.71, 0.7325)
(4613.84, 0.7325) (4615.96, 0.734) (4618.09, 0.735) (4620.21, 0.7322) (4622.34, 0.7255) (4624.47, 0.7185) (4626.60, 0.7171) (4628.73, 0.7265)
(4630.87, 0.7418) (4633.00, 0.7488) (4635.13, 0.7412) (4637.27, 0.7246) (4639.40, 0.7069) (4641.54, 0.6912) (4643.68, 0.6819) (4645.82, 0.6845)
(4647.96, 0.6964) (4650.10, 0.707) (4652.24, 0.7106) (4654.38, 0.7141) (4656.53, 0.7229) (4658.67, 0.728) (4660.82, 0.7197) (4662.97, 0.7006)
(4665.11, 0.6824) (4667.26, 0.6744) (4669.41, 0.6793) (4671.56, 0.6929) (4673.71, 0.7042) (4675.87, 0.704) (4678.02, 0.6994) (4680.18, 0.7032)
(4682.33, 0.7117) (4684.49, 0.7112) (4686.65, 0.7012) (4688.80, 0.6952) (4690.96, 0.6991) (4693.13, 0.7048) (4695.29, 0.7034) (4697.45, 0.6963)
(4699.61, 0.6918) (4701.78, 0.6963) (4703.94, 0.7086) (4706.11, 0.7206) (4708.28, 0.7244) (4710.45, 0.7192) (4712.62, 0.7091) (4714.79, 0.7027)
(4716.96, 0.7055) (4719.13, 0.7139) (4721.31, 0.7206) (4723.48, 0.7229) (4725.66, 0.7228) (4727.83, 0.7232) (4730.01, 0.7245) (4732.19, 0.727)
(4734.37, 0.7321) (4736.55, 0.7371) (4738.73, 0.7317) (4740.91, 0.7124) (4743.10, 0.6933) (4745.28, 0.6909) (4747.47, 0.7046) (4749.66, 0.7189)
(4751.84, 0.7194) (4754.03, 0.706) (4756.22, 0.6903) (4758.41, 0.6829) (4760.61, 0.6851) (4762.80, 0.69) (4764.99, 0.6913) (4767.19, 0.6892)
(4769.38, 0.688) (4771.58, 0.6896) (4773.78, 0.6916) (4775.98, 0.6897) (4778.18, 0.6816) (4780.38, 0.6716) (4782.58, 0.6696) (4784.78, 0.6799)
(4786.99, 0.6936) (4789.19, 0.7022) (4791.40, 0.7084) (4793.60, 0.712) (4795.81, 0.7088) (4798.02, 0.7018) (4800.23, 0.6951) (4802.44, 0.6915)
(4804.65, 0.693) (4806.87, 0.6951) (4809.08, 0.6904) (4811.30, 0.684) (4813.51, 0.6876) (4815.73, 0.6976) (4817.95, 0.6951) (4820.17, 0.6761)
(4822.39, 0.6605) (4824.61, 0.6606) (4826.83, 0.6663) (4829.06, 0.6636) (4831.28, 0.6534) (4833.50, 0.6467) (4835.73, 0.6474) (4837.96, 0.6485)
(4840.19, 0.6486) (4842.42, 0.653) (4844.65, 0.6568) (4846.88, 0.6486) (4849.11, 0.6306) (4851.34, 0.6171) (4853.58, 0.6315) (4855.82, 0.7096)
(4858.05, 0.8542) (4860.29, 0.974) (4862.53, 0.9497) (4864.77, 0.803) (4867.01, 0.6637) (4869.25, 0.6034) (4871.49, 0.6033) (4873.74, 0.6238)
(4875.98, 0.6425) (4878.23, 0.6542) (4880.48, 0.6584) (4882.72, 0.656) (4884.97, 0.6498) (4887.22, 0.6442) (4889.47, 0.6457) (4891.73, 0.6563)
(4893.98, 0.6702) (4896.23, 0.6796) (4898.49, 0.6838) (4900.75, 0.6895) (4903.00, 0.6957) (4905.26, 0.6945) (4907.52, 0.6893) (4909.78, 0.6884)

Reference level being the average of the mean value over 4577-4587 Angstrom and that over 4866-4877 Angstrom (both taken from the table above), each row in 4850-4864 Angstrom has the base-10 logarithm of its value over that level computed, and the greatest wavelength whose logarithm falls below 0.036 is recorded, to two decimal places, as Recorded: 4853.58 Angstrom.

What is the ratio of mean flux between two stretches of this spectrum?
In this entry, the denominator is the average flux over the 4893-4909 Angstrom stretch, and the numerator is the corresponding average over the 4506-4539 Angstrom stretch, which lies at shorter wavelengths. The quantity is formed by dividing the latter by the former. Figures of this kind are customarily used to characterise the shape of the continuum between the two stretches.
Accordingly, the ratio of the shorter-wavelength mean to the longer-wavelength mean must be 1.01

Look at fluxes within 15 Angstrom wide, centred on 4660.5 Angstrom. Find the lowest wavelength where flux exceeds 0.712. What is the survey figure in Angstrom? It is 4654.38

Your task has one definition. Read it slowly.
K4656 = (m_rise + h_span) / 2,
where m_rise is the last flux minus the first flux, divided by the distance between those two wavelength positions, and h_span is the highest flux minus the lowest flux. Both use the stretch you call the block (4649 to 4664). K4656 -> 0.0135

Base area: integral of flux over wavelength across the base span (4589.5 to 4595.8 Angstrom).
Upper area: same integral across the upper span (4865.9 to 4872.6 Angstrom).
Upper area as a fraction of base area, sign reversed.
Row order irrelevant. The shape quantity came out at -1.01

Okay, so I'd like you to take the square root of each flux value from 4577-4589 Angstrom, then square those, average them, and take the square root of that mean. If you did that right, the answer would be 0.822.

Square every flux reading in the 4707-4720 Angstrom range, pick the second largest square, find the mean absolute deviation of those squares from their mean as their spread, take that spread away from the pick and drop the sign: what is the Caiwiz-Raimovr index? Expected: 0.51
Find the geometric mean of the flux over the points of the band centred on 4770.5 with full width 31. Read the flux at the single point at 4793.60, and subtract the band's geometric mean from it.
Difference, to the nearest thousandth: 0.027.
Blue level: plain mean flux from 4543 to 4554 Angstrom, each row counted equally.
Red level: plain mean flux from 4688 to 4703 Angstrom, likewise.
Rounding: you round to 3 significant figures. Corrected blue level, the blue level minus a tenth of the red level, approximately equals 0.642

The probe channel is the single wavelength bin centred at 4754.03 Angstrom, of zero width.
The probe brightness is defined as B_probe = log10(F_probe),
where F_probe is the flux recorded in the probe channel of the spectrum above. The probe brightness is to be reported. -0.151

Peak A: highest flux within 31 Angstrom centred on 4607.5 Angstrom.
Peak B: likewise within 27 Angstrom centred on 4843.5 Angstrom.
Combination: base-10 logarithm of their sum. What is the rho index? 0.160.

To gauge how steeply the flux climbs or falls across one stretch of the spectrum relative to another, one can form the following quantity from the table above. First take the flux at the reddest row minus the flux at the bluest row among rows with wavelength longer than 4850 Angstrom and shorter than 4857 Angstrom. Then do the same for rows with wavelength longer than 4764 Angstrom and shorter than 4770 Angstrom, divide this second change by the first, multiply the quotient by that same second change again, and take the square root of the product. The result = 0.01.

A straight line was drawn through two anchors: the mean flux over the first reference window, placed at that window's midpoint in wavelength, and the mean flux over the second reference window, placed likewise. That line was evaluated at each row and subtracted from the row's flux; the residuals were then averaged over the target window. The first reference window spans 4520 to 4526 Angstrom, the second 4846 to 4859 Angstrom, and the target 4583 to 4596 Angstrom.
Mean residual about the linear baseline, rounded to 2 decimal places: -0.02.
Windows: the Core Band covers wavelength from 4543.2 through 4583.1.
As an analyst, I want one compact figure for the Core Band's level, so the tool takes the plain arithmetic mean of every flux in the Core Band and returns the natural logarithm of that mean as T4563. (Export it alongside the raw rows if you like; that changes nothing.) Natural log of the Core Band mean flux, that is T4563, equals -0.37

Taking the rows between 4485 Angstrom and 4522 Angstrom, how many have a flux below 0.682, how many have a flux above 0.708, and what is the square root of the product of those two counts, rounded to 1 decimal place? 0.0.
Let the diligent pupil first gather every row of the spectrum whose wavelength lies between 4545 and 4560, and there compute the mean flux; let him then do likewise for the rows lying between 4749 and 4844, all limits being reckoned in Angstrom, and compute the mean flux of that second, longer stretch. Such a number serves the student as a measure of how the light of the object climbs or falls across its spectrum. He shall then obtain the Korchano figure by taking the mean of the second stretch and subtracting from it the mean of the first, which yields -0.022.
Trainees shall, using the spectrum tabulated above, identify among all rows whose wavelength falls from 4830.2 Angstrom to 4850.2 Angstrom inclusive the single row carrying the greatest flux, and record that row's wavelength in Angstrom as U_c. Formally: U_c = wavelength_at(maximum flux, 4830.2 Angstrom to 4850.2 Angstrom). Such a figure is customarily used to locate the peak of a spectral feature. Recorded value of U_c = 4844.65 Angstrom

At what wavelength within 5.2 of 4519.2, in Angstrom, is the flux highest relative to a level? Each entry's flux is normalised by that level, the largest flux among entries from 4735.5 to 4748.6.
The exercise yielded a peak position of 4515.05 Angstrom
